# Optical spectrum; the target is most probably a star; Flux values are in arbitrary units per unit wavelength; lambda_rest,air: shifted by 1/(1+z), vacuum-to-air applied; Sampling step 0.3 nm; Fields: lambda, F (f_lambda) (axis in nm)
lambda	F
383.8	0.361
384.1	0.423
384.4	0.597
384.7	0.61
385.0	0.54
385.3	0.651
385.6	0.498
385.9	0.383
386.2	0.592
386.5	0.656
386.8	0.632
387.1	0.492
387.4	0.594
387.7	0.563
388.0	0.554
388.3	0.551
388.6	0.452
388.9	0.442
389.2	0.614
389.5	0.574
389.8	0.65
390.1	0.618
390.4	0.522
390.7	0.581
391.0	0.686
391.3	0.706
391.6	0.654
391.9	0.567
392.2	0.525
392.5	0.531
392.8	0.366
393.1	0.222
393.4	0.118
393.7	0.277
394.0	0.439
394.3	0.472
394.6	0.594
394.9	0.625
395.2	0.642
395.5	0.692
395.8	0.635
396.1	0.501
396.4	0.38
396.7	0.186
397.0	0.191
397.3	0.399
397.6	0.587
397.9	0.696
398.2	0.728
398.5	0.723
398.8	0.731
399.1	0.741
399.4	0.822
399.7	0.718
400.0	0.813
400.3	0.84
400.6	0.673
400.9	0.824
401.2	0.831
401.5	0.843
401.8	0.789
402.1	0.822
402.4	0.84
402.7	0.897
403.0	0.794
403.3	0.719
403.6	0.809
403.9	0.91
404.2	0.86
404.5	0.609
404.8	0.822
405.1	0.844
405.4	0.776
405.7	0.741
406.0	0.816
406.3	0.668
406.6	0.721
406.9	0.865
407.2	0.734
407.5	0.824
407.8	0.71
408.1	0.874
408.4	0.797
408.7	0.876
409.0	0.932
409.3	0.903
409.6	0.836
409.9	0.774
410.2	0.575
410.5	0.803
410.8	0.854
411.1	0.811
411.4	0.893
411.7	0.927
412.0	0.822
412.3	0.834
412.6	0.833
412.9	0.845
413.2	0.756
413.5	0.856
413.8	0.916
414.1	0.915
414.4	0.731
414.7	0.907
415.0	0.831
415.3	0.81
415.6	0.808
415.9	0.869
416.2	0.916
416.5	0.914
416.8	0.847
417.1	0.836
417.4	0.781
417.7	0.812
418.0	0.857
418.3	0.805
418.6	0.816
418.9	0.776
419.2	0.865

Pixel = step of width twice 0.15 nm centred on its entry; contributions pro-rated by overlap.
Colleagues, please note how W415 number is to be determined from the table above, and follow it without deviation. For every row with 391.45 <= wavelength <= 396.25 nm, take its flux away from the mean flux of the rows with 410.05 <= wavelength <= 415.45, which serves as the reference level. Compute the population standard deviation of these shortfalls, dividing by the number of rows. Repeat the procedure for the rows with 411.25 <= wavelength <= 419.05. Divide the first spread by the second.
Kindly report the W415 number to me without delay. 3.1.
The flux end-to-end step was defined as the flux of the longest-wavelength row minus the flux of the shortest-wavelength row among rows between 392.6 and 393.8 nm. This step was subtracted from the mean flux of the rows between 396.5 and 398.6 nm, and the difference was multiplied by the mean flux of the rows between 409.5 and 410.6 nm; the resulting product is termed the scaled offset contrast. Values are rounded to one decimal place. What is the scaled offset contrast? 0.4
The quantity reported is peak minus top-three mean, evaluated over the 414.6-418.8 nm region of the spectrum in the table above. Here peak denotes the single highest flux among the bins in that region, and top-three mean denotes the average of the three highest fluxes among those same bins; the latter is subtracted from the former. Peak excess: 0.0037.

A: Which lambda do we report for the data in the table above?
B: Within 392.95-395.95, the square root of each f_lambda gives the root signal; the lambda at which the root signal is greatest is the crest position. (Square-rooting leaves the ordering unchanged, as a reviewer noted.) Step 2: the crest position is 395.5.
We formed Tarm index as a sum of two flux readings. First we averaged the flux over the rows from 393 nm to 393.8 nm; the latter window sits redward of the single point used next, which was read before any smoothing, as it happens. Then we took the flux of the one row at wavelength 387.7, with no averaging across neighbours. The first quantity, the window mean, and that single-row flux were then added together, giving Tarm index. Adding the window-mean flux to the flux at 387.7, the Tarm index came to 0.8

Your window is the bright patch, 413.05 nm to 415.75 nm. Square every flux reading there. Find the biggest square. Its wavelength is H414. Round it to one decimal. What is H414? 413.8 nm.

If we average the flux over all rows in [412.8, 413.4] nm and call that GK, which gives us 0.80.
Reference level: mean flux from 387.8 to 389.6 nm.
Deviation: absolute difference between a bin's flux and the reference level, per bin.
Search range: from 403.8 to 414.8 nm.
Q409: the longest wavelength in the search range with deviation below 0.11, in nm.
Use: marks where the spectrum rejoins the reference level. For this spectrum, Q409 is 410.2 nm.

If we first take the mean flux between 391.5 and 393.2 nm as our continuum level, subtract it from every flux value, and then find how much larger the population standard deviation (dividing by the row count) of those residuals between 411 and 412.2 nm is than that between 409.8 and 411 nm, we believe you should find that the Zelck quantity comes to -0.06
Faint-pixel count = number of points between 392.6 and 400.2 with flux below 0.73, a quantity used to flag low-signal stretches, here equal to 21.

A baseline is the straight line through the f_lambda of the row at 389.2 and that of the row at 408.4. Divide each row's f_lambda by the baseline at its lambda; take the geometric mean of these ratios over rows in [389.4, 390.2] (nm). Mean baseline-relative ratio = 0.99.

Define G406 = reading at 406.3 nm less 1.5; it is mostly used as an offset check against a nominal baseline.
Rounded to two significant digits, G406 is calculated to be -0.83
